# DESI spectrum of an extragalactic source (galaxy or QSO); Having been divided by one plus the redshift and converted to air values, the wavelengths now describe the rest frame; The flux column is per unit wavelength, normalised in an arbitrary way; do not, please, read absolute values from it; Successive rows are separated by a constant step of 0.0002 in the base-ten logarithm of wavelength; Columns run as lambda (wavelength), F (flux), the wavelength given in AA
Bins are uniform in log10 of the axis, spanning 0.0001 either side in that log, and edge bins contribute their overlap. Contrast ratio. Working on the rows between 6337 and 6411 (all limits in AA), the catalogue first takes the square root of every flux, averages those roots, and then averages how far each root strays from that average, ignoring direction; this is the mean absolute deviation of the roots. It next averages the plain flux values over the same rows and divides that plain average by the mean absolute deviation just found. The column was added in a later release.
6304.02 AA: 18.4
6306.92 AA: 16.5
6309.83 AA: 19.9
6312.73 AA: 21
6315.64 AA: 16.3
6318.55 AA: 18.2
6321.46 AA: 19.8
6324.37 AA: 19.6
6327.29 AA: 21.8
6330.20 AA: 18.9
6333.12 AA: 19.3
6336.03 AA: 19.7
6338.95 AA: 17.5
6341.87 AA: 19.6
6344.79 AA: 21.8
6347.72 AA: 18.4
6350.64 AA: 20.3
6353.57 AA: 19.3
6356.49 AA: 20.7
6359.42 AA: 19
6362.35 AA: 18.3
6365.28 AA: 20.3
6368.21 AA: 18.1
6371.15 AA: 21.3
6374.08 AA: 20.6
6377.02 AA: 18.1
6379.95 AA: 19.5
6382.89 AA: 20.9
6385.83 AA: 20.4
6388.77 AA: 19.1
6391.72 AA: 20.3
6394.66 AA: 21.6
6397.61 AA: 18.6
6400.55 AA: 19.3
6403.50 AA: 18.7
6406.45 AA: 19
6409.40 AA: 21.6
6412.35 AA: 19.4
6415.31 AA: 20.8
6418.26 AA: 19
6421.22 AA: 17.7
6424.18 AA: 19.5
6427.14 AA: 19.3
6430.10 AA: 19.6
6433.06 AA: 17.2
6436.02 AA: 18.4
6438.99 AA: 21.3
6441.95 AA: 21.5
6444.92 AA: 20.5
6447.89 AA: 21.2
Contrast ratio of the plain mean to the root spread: 166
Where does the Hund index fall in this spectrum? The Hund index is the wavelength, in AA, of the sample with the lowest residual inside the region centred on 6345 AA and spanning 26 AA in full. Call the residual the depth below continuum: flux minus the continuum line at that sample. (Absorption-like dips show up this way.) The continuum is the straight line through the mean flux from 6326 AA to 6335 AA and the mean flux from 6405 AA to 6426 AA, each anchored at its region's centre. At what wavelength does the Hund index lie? 6338.95 AA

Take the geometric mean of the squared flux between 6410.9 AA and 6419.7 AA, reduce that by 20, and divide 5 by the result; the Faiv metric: 0.0136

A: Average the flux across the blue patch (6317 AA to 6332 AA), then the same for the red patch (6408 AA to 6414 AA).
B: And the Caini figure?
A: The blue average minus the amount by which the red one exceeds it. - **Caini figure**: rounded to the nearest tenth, 18.8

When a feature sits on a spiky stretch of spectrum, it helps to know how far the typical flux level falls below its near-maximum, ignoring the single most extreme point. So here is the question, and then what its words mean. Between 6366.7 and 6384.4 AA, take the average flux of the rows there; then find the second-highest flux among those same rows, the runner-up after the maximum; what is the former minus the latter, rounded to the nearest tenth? -1.1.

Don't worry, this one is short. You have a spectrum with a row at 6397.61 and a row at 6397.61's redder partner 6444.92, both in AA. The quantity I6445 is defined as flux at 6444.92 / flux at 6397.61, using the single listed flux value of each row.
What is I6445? 1.10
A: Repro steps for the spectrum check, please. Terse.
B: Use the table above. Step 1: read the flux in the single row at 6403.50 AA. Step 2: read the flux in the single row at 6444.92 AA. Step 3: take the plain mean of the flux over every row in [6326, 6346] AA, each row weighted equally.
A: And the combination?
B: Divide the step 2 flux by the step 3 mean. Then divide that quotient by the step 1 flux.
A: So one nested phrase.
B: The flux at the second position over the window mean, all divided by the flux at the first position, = 0.055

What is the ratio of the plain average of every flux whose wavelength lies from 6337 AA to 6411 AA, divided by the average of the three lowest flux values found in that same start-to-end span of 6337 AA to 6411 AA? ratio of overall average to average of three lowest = 1.10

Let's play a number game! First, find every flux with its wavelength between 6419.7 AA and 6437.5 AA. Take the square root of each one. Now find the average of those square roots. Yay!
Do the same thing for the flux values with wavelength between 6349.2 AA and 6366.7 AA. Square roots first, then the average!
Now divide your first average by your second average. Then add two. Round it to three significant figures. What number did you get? 2.97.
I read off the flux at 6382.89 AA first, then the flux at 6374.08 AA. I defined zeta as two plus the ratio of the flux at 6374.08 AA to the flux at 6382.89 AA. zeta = 2.99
